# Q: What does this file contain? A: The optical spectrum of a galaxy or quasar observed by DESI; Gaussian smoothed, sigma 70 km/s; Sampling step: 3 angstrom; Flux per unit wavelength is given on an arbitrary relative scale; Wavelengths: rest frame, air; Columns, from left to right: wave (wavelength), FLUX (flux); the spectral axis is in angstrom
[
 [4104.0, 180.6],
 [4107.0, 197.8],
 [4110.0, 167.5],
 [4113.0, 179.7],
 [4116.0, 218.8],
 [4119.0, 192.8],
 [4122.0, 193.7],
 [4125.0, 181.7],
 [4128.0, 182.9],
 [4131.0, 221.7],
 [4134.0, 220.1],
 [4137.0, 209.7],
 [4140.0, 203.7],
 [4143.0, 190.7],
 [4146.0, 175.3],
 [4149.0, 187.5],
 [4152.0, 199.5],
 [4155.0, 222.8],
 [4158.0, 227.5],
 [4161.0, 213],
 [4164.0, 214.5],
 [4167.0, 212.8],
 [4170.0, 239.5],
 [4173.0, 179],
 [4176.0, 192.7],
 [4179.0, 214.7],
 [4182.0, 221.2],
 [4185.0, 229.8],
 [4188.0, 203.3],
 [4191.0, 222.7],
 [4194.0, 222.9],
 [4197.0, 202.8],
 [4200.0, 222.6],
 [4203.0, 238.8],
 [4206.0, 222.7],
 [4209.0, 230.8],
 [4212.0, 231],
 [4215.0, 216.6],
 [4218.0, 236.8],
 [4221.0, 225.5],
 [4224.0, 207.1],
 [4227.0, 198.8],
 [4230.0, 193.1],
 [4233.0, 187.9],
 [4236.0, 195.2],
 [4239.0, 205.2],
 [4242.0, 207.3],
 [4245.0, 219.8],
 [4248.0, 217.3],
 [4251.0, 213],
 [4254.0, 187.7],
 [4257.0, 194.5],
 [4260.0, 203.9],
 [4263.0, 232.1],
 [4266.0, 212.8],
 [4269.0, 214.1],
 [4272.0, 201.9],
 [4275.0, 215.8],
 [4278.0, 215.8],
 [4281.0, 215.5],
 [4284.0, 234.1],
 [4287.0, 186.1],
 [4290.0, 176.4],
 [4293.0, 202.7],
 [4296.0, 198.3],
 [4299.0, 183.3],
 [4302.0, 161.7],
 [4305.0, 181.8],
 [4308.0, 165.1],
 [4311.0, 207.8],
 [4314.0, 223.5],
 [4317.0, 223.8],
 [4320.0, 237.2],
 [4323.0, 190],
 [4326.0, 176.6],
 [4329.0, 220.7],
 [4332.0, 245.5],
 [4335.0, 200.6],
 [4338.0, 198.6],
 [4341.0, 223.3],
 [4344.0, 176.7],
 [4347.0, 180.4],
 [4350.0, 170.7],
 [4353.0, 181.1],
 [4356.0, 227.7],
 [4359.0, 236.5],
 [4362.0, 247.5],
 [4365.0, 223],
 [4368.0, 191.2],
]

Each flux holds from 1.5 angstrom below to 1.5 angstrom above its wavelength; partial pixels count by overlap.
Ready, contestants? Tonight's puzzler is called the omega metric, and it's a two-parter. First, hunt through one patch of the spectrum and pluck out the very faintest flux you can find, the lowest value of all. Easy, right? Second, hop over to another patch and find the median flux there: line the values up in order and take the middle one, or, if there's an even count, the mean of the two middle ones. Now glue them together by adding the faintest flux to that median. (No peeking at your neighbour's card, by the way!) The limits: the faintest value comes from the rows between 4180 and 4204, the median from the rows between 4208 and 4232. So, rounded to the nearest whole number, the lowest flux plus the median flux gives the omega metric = 424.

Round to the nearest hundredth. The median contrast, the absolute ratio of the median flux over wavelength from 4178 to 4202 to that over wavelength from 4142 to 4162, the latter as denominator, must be 1.11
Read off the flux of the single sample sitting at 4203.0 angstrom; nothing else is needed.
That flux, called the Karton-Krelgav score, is 238.8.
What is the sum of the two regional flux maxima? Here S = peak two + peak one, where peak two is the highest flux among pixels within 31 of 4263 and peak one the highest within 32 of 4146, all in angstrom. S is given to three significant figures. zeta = 474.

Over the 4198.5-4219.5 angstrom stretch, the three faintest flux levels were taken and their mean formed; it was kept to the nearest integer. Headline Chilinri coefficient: 221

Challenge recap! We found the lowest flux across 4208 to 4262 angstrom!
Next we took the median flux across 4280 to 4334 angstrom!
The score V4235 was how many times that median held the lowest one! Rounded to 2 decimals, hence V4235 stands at 1.07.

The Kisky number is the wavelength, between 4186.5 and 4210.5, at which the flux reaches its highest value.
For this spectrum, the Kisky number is 4203.0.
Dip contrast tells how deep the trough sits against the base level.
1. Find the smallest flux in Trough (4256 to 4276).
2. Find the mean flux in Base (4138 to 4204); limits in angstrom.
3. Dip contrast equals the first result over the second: 0.92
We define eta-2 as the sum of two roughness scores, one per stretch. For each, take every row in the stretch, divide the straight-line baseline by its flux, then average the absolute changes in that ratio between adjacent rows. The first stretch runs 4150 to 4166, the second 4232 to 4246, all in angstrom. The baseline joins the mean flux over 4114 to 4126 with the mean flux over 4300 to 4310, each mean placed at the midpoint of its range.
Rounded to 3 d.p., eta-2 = 0.083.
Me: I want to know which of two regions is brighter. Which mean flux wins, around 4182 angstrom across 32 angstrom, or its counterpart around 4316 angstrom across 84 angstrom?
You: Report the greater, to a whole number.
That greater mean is 213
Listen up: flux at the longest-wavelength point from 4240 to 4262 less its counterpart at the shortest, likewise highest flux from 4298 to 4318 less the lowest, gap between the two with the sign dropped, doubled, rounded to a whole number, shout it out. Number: 131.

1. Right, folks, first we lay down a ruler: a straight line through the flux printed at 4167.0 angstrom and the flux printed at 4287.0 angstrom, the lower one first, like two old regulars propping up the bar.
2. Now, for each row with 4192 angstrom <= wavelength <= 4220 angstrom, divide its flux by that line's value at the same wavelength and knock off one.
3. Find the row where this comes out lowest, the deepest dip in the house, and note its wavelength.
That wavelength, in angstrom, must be 4197.0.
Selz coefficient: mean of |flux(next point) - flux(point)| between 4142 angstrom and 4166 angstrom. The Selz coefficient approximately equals 12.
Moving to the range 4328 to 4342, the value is 24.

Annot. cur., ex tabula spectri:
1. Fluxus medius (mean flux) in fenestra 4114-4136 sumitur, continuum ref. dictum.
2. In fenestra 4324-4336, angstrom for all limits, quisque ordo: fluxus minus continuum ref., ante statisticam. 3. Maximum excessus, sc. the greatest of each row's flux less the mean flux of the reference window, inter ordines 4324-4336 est 44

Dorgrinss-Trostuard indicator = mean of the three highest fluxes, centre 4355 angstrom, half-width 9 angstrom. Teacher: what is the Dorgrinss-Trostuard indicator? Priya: 237.2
